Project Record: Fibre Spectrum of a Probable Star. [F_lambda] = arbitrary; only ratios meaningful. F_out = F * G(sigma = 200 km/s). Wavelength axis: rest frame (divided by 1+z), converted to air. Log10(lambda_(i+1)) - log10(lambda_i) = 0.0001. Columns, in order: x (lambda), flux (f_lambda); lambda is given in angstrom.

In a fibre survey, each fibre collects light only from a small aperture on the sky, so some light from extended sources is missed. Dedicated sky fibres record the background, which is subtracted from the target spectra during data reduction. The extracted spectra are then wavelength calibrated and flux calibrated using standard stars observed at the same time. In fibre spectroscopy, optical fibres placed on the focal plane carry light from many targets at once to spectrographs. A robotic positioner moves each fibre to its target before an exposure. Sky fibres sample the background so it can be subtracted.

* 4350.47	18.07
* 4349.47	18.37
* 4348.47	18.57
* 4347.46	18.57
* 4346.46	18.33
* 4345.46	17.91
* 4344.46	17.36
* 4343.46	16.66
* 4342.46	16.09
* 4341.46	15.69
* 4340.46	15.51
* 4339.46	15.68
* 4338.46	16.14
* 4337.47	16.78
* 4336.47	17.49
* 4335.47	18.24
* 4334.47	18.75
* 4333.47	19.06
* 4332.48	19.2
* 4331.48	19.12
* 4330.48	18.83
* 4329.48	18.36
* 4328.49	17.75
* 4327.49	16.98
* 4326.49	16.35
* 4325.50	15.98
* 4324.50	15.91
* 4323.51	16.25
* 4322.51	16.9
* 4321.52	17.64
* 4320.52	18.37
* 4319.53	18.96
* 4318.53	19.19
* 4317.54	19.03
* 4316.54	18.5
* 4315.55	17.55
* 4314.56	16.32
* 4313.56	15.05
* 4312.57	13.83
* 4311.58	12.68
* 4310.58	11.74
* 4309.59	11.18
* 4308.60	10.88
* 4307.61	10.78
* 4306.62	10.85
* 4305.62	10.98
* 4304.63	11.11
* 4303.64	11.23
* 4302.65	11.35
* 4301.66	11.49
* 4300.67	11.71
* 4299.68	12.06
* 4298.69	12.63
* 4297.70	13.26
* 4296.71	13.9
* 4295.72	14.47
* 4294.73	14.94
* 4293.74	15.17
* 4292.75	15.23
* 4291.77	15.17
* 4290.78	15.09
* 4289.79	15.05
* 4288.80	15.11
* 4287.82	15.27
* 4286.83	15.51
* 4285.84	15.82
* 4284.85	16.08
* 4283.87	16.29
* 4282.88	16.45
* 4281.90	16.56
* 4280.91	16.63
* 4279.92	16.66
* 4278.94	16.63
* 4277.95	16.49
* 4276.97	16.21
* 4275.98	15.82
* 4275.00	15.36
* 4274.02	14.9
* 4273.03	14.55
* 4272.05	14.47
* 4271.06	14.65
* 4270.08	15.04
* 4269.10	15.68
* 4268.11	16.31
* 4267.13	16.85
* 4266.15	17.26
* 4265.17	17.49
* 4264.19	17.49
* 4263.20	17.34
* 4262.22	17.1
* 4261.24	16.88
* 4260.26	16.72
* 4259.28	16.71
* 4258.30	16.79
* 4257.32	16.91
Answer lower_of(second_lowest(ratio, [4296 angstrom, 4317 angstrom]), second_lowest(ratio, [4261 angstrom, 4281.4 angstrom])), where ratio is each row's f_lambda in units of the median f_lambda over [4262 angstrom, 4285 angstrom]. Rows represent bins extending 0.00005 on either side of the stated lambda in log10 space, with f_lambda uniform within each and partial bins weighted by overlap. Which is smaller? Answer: 0.66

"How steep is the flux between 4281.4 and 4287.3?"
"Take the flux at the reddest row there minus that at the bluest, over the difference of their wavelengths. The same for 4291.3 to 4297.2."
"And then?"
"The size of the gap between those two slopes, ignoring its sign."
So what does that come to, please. 0.04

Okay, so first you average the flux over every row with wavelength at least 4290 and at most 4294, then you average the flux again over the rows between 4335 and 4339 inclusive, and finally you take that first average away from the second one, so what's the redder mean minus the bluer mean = 2.0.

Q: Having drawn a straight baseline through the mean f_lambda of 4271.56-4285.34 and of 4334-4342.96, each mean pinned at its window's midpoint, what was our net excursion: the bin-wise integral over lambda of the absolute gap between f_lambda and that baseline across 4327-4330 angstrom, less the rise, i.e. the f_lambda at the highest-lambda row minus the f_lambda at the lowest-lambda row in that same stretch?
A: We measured 2.0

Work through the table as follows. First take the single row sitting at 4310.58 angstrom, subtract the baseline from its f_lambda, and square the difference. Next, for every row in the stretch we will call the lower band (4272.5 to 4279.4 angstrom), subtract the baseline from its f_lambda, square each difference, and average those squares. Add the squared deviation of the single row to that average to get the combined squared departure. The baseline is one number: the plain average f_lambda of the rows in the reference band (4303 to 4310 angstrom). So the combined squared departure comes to 23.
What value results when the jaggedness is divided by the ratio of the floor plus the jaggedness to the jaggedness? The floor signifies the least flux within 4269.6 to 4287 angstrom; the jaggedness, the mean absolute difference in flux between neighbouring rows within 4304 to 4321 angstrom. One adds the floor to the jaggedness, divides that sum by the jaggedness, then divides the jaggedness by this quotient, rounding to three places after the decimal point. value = 0.024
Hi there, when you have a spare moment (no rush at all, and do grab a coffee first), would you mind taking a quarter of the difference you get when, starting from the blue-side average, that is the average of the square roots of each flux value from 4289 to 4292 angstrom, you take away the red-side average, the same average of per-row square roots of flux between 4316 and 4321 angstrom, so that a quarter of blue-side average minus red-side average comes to -0.11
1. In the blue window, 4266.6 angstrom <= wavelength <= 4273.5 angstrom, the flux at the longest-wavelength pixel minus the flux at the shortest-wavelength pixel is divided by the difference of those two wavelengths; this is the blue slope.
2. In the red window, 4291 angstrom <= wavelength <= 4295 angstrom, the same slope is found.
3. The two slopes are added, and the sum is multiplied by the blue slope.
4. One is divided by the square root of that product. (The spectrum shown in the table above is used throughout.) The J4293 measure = 2.3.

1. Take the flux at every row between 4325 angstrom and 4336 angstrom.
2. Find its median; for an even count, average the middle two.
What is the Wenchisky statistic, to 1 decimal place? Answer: 18.4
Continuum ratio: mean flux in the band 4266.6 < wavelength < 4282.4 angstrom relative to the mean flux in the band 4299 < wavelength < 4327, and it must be 1.10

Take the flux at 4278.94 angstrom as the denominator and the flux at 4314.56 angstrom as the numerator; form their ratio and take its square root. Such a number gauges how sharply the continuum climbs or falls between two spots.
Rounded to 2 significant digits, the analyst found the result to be 0.99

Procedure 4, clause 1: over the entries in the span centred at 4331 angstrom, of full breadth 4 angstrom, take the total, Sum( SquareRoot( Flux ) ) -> 17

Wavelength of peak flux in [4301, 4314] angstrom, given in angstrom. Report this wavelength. 4313.56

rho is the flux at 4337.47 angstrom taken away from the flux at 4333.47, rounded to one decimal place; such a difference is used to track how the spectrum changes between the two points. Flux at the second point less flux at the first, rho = 2.3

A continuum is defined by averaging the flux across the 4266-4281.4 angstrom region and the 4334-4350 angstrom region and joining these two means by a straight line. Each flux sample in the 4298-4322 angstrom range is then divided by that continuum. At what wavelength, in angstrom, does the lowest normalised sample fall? 4307.61 angstrom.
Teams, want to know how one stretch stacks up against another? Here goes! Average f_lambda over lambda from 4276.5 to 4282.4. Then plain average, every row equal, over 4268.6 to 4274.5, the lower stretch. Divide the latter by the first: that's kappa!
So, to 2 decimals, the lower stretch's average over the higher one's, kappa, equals 0.90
